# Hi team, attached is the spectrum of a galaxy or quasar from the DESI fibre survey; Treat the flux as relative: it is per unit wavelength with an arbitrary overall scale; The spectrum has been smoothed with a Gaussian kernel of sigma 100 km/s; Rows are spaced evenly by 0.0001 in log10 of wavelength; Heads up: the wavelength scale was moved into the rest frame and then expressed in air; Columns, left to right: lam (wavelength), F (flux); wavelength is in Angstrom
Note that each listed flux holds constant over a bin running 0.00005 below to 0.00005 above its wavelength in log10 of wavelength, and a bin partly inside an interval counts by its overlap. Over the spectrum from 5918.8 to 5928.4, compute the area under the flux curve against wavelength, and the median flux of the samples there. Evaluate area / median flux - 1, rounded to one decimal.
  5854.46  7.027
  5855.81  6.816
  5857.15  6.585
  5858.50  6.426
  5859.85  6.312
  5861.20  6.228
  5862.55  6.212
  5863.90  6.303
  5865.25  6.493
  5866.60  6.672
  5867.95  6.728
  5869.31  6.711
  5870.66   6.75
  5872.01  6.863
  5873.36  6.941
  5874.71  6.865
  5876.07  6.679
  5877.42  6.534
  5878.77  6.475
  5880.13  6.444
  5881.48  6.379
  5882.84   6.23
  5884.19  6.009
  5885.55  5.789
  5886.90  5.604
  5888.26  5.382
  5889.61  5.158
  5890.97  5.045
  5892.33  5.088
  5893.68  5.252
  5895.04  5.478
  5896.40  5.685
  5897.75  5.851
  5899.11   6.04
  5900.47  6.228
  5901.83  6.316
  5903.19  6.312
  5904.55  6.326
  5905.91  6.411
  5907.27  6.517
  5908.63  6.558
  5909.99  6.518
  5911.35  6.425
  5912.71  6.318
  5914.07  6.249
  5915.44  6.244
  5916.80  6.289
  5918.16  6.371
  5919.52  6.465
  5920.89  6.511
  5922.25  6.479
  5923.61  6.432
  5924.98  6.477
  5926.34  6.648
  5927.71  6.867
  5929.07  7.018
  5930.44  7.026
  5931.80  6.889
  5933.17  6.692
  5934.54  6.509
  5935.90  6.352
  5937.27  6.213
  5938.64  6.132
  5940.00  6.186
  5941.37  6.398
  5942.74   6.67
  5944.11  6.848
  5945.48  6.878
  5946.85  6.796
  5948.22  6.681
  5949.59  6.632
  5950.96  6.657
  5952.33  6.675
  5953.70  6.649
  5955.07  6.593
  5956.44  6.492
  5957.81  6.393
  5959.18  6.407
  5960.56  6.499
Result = 8.7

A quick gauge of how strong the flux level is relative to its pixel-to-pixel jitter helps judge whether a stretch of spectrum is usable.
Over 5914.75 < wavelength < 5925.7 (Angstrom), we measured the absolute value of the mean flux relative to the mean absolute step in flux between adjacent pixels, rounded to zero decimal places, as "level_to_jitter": 115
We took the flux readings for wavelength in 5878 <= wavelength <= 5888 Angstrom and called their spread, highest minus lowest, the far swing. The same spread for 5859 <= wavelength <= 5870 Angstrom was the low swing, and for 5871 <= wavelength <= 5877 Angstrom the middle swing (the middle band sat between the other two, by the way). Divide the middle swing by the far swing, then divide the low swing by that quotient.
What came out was 1.7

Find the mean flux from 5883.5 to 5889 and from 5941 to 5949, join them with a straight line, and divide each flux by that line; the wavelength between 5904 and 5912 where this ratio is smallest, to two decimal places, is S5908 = 5911.35 Angstrom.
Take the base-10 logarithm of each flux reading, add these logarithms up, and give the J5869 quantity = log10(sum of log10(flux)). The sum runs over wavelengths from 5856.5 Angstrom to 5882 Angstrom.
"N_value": 1.19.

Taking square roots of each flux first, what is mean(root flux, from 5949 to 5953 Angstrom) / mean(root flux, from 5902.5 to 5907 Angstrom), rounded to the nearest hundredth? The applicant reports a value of 1.02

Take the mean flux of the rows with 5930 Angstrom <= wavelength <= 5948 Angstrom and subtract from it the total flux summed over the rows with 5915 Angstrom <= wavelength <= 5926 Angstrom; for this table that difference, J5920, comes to -45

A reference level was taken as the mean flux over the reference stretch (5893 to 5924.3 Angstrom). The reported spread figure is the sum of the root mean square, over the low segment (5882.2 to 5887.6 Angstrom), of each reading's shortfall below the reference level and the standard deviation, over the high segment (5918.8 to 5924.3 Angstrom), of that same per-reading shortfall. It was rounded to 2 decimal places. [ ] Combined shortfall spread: 0.43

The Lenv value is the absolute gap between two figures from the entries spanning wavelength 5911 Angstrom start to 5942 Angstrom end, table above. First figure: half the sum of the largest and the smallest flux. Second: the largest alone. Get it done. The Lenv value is 0.45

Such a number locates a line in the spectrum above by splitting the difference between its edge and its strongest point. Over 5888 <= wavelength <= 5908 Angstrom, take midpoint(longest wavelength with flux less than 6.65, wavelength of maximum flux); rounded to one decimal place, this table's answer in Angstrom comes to 5907.3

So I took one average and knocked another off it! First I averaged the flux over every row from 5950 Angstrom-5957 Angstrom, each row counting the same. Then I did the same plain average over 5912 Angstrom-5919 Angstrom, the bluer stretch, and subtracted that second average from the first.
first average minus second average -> 0.32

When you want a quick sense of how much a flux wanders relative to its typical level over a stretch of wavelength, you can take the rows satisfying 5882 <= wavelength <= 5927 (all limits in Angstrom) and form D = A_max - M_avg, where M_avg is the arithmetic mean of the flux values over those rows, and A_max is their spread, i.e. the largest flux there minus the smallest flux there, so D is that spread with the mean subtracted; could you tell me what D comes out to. -4.5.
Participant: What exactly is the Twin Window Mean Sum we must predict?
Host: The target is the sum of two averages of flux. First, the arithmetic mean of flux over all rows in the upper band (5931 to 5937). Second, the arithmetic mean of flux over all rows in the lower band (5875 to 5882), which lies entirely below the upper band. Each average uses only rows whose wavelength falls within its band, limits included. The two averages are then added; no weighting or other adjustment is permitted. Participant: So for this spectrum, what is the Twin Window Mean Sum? 13.1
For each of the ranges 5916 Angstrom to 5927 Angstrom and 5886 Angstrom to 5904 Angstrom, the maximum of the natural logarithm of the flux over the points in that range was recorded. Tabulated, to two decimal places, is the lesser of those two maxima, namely 1.84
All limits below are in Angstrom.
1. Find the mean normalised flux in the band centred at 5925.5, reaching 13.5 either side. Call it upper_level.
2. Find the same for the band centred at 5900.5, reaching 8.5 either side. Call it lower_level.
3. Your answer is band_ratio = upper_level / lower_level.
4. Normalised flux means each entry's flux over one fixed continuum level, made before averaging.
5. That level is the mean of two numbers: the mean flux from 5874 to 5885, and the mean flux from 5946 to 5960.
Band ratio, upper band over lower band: 1.08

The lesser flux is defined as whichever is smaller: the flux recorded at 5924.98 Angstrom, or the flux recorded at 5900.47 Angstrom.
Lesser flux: 6.23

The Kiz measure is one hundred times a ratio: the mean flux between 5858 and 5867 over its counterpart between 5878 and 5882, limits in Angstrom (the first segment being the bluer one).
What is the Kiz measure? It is 99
